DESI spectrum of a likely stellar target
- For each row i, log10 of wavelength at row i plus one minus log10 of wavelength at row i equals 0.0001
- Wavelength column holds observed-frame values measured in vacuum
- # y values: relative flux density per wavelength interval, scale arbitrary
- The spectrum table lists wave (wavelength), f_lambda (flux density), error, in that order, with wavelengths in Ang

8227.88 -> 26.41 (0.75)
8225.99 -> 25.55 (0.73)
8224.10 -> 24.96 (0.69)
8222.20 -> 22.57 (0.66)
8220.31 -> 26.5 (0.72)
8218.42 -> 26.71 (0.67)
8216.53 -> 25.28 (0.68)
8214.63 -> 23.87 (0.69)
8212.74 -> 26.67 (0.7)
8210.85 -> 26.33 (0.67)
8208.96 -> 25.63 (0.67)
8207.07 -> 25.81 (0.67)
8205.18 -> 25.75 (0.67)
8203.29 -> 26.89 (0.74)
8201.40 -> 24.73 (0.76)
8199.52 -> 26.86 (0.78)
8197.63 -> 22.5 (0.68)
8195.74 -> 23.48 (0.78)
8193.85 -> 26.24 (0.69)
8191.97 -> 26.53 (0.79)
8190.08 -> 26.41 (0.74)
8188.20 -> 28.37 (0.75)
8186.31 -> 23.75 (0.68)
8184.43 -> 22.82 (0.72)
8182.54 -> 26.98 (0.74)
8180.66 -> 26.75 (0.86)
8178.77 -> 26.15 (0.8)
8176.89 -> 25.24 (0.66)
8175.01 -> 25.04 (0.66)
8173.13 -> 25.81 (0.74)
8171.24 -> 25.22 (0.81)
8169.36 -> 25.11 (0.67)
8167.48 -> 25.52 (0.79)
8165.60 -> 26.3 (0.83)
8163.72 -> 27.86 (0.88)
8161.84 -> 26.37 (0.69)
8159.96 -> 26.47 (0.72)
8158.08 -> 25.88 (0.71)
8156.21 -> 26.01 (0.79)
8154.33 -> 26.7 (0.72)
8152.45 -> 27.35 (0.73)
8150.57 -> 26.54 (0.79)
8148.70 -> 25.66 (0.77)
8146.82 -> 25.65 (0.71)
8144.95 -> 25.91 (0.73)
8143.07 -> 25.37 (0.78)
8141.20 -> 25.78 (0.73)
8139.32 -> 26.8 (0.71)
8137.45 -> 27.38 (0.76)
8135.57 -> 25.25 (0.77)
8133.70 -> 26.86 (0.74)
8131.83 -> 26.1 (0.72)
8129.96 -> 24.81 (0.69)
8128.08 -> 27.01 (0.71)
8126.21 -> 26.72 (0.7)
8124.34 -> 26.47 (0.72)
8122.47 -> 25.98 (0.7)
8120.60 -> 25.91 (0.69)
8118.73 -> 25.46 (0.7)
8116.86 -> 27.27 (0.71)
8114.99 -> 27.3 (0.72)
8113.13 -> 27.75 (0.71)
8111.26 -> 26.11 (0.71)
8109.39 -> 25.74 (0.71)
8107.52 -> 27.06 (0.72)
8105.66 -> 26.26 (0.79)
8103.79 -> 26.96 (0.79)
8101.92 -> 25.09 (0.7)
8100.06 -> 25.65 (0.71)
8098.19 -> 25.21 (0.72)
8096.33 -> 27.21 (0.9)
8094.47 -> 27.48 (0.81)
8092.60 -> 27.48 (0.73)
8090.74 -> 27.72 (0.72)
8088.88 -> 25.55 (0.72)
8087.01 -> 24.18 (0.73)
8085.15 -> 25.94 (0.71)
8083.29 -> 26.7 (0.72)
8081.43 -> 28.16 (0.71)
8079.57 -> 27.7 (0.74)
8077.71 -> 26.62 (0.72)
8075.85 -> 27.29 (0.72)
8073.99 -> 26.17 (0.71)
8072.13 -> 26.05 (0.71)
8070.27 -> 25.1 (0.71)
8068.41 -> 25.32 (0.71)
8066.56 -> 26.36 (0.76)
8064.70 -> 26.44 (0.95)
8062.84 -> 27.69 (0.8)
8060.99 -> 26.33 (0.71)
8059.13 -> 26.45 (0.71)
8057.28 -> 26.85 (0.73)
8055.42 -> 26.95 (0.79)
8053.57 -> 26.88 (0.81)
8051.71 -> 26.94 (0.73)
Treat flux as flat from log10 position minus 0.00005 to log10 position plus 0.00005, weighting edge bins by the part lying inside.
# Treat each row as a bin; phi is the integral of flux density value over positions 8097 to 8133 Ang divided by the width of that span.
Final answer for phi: 26.3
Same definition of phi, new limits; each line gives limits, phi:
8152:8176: 26.1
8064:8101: 26.4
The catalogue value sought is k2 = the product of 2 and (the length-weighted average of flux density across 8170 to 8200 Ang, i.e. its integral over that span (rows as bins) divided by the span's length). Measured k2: 51.0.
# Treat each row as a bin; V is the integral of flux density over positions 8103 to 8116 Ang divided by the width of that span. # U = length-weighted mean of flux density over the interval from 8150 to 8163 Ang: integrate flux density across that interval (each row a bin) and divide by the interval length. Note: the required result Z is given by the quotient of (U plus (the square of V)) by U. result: 28.0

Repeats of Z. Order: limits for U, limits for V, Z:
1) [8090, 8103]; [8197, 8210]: 25.6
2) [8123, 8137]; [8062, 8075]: 27.1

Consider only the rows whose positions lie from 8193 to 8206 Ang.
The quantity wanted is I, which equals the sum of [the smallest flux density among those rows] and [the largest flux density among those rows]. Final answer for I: 49.4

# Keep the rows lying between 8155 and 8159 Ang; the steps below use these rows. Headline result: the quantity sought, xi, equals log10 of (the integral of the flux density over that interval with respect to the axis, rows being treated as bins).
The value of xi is 2.02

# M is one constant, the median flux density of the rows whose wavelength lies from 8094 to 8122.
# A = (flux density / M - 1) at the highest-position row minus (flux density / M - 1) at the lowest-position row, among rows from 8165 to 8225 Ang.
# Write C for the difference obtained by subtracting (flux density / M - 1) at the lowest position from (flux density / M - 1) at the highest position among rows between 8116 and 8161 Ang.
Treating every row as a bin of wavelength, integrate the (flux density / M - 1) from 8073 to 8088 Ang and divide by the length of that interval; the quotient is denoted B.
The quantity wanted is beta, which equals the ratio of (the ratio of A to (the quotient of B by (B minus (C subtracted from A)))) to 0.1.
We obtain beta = -1.3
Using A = -0.051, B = 0.013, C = -0.030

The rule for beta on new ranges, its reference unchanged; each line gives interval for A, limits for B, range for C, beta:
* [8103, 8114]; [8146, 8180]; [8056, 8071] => 4.0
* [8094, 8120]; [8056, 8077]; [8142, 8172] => -12.7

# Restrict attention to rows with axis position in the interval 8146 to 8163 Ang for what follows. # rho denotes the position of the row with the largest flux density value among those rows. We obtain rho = 8152.45 Ang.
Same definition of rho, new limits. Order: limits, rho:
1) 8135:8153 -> 8137.45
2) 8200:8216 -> 8203.29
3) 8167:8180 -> 8178.77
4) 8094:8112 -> 8094.47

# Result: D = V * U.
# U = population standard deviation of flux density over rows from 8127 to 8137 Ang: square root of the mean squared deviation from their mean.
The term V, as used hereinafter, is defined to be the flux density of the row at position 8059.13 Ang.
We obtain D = 23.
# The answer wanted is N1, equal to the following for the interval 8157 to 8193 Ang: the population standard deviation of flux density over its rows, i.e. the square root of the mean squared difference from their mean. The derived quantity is 1.3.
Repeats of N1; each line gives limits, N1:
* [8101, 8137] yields 0.8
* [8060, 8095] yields 1.0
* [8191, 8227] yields 1.4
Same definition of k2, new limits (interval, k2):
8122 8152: 52.3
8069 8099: 53.1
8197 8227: 50.9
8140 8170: 52.3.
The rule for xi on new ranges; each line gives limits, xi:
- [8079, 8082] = 1.92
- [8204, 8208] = 2.01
